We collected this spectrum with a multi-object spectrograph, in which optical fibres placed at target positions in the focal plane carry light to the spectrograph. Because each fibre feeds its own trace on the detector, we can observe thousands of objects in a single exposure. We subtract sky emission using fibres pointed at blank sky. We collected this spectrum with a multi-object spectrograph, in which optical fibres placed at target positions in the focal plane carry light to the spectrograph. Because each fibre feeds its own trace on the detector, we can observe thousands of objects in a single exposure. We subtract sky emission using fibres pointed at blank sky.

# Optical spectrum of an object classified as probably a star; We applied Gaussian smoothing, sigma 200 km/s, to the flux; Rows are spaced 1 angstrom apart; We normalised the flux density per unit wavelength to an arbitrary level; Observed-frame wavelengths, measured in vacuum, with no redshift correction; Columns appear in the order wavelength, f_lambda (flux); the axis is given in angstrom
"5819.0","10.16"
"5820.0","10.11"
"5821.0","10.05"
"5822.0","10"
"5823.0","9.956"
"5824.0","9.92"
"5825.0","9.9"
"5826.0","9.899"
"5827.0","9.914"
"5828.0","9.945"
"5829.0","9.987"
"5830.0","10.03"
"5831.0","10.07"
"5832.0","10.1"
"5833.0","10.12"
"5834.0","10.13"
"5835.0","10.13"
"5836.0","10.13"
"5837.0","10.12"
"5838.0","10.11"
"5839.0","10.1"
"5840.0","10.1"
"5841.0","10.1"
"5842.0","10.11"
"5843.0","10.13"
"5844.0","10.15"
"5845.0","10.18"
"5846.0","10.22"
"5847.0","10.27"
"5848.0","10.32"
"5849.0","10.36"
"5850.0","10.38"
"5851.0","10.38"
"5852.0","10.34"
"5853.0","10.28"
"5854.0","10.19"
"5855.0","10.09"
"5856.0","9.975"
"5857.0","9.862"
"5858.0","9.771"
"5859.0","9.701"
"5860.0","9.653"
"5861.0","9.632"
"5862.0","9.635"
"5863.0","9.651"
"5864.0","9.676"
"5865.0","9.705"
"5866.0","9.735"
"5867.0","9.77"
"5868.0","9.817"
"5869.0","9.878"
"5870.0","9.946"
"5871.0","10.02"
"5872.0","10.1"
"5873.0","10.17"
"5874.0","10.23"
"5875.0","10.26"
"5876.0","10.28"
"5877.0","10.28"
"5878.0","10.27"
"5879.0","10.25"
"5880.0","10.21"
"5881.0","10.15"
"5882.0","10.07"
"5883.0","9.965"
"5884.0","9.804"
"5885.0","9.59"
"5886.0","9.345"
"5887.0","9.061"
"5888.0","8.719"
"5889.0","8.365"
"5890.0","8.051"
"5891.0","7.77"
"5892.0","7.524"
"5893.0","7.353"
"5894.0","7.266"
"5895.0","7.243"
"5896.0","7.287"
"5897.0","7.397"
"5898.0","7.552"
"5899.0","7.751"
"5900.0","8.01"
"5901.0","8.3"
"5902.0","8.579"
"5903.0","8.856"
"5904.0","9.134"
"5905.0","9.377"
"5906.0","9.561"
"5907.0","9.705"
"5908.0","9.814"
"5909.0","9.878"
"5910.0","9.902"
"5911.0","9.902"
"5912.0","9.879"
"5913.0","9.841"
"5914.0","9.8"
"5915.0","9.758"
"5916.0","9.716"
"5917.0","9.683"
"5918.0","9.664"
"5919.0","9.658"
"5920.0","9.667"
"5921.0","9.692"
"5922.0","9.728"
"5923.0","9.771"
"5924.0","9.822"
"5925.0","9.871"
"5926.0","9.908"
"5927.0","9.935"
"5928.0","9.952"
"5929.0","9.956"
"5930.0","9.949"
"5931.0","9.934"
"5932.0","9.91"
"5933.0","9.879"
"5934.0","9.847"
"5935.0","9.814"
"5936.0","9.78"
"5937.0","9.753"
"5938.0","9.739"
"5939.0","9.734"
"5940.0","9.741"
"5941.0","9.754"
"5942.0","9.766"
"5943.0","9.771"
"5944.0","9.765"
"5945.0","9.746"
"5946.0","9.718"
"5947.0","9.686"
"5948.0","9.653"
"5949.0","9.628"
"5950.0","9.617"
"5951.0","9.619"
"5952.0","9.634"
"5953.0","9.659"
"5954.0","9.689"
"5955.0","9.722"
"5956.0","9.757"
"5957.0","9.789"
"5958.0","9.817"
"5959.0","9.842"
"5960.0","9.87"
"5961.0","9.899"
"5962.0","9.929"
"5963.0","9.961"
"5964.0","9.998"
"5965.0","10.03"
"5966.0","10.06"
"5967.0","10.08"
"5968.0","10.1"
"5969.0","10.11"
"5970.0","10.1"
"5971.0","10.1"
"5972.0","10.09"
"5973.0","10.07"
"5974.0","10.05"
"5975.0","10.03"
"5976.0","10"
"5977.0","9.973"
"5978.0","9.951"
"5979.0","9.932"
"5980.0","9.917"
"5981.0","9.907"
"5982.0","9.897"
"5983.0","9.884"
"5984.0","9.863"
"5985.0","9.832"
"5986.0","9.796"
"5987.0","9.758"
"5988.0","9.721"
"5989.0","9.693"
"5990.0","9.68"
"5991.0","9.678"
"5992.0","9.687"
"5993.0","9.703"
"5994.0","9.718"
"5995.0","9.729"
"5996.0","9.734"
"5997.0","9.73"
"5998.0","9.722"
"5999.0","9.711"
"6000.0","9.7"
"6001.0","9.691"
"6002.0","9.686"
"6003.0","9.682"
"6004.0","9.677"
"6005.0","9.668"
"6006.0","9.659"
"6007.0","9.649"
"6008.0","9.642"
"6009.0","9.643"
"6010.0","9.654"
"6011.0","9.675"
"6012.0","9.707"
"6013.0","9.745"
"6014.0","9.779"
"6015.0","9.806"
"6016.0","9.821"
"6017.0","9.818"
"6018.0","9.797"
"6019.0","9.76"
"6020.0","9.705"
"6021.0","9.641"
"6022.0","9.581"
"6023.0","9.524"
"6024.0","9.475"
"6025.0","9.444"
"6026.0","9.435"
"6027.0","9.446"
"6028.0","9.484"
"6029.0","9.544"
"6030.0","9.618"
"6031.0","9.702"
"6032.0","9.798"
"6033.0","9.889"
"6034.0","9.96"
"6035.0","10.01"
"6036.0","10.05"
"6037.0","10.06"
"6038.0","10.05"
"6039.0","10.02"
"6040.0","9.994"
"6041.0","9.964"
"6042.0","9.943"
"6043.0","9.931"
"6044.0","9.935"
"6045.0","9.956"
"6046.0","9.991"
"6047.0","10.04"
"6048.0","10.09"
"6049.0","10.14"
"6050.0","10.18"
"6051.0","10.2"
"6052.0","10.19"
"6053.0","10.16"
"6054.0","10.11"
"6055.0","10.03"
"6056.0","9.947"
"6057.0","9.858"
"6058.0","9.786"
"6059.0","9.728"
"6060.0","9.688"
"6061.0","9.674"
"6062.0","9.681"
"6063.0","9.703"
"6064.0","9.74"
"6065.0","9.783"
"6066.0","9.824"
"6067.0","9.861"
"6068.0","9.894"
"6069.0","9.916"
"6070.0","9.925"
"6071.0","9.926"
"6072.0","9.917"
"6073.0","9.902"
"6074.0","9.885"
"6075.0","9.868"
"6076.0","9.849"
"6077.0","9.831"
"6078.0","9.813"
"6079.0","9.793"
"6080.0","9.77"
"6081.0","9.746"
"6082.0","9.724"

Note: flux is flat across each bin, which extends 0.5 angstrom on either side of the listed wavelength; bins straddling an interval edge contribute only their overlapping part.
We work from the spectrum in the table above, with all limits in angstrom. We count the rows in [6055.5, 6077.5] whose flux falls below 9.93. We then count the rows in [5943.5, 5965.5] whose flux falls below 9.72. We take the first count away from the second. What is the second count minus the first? -12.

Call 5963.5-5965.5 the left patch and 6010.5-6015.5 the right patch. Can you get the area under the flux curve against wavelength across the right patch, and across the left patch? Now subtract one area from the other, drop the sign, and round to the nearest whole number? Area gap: 29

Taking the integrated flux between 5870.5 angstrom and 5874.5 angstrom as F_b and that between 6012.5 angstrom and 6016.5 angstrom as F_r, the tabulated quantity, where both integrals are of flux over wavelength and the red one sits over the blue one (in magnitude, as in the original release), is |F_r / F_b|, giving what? 0.97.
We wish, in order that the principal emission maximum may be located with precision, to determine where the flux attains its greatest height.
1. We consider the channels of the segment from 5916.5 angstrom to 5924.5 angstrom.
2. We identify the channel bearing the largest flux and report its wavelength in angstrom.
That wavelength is 5924.0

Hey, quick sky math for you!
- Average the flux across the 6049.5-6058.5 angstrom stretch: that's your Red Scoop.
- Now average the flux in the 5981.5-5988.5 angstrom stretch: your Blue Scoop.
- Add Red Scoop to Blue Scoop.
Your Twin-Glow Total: 19.9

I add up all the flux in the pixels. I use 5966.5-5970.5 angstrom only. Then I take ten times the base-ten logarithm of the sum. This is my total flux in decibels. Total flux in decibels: 16.1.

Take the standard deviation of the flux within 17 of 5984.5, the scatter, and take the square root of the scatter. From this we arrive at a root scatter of 0.39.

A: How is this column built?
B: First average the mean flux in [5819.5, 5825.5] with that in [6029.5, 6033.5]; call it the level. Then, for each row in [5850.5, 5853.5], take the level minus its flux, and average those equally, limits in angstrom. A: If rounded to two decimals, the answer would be -0.46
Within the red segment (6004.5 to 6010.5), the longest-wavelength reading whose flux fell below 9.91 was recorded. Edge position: 6010.0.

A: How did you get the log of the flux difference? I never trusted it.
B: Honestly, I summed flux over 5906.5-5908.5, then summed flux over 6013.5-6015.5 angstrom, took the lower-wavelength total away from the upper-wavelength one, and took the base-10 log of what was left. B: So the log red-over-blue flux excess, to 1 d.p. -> -1.2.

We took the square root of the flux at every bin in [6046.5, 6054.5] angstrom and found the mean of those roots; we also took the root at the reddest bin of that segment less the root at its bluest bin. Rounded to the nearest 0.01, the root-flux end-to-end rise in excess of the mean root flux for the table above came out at -3.17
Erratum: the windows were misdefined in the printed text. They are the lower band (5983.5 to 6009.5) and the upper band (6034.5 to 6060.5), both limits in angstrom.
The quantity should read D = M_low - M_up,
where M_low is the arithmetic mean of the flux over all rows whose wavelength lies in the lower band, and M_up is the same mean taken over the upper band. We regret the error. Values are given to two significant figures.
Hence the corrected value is -0.29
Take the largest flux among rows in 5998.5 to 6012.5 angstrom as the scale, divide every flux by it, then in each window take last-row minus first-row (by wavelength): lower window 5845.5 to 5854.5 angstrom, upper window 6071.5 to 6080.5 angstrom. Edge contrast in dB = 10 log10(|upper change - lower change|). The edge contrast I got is -19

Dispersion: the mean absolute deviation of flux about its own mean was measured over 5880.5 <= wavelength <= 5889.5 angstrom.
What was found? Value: 0.52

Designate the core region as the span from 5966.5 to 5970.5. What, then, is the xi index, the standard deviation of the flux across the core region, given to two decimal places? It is 0.01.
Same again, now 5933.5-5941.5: 0.04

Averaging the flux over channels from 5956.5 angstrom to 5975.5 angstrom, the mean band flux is 10.00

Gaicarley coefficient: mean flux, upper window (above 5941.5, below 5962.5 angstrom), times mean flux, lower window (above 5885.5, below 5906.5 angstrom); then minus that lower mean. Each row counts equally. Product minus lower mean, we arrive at 72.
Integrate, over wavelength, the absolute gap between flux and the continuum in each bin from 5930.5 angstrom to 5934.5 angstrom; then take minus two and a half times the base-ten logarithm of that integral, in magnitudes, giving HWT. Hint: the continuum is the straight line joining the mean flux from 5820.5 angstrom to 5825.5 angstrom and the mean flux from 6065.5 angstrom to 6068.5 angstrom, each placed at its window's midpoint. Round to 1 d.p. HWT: 2.2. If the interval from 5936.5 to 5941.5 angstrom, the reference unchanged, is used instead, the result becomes 0.2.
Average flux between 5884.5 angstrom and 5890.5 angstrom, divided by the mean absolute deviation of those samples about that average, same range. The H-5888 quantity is 19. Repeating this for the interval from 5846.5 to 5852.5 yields 327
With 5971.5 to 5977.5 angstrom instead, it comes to 291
